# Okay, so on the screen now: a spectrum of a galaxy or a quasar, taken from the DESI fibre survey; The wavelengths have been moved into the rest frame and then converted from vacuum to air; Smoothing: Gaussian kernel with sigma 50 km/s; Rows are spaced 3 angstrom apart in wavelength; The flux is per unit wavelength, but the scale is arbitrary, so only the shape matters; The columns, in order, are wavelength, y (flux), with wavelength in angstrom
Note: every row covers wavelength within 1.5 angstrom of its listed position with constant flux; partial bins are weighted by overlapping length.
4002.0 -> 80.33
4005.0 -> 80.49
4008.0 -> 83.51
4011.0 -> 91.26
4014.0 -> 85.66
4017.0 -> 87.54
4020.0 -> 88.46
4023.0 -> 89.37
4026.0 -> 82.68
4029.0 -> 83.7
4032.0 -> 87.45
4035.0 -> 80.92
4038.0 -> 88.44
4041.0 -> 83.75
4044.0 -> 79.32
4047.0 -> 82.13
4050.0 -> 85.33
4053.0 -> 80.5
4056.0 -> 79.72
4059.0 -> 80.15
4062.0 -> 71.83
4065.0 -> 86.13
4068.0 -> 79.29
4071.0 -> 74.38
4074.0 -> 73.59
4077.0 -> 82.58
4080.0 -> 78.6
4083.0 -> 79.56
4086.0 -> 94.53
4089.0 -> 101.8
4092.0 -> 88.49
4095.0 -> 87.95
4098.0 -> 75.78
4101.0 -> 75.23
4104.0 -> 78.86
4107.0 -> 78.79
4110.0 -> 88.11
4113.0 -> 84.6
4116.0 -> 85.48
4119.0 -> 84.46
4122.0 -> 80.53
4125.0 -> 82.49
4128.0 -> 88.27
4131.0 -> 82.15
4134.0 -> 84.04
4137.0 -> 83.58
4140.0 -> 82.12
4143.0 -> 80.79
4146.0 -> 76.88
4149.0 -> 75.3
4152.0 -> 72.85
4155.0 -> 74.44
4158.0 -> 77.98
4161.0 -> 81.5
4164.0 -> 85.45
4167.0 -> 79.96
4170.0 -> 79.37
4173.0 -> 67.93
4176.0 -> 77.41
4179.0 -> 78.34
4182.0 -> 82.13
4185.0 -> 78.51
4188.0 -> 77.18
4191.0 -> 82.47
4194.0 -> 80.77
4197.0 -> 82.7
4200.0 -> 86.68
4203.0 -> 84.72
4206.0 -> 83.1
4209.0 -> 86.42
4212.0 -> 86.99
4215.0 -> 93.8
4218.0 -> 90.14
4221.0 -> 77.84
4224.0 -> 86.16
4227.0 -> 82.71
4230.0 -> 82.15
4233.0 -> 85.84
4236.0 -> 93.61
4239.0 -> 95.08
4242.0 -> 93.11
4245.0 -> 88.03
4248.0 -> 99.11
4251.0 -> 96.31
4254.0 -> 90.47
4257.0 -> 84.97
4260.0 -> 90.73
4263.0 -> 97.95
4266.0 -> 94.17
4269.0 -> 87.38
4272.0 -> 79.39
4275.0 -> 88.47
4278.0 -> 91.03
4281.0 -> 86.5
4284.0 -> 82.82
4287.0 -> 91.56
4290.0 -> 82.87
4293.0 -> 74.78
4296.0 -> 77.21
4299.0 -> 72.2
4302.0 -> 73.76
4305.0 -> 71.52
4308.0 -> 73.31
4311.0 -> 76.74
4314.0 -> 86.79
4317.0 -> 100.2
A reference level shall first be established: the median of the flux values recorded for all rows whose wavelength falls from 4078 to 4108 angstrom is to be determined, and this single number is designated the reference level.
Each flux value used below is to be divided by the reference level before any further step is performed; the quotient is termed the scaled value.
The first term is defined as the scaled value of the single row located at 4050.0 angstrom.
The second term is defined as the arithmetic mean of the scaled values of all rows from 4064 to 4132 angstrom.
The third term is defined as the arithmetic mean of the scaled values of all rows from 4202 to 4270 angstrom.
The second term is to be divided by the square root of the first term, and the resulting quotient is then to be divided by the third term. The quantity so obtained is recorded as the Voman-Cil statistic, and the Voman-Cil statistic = 0.90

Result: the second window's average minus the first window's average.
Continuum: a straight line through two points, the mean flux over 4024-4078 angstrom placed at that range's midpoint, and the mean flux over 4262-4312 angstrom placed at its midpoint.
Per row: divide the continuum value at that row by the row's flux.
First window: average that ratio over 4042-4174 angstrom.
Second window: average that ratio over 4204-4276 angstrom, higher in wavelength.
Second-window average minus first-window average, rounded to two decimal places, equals -0.08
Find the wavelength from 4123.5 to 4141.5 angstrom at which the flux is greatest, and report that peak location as 4128.0 angstrom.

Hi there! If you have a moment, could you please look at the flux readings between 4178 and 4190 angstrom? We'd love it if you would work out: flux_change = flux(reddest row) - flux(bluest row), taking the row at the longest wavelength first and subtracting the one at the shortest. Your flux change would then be -1.2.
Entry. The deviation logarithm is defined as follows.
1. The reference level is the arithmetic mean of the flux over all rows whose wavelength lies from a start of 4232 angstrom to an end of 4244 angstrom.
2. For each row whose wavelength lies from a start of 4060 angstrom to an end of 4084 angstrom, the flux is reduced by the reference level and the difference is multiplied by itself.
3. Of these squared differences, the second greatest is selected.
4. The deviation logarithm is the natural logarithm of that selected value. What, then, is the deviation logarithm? 5.8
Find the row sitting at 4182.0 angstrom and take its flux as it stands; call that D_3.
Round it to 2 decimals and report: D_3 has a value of 82.13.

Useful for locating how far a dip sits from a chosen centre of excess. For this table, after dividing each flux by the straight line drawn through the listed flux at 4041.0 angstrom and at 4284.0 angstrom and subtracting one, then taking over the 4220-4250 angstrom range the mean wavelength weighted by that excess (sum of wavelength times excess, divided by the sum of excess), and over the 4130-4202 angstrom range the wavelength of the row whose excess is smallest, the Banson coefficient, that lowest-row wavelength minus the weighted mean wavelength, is -70.0 angstrom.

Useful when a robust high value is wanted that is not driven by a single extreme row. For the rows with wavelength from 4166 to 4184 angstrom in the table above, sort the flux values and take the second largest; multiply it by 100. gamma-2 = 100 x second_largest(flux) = 7996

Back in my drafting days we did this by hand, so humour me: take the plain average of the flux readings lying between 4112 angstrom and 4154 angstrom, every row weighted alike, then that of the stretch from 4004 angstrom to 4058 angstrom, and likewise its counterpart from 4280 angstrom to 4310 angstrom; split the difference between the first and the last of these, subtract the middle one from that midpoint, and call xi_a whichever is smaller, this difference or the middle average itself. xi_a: -4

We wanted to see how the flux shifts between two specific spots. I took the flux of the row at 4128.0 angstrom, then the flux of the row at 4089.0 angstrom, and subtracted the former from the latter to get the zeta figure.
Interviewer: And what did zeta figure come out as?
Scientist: 14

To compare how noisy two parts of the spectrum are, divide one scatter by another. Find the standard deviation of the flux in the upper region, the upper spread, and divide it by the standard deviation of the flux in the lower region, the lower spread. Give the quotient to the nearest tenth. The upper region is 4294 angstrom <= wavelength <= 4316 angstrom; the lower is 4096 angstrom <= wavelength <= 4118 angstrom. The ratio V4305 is 1.0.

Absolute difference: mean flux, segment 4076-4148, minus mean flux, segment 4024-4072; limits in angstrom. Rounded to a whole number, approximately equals 2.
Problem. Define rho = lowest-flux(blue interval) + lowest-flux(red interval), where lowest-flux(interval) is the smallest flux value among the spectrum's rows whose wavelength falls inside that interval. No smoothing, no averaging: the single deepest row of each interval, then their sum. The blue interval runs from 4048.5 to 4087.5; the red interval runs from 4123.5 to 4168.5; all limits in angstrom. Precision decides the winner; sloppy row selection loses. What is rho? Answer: 145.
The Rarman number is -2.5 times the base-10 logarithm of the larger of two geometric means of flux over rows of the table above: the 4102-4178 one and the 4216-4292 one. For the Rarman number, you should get -4.87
